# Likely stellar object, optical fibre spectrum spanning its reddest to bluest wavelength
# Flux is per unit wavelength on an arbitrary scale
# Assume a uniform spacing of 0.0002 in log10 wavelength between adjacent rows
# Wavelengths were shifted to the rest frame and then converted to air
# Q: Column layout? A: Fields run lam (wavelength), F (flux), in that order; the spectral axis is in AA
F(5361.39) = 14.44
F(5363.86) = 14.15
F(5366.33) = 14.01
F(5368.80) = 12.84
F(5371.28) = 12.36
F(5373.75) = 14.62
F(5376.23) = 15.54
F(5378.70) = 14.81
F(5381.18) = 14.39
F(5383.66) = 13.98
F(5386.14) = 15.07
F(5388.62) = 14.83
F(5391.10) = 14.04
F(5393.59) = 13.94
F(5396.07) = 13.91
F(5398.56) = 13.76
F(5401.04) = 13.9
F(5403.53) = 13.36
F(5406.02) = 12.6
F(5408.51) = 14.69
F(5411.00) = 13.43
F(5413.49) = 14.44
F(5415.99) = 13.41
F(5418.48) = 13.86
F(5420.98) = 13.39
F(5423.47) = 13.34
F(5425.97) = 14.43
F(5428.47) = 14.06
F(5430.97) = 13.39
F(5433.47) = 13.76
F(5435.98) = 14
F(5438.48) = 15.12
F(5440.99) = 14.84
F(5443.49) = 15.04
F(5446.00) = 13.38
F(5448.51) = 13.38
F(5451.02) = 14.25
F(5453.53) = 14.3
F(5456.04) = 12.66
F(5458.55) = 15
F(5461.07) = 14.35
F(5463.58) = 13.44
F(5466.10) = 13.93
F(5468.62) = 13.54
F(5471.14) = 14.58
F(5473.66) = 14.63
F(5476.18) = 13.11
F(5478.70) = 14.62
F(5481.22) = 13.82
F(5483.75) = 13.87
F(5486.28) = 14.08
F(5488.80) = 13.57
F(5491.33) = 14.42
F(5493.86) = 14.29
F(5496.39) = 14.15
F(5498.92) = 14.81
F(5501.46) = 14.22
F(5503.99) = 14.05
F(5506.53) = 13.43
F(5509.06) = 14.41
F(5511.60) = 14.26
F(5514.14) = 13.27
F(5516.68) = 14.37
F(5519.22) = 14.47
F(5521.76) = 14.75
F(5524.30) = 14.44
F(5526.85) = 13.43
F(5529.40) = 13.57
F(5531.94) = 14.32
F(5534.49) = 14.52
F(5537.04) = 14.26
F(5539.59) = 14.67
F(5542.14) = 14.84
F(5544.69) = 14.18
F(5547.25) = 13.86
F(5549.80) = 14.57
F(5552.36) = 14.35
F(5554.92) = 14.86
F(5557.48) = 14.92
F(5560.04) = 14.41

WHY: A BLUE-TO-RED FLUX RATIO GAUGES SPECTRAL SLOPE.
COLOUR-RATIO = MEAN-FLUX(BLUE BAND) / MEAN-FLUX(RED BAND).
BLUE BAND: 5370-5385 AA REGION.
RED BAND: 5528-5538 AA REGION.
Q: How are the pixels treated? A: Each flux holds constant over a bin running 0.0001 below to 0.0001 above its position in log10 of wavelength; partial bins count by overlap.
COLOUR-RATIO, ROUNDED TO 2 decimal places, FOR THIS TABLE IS 1.01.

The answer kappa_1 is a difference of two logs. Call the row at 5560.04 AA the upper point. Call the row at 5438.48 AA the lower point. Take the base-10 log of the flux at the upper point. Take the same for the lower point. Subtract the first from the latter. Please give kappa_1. 0.021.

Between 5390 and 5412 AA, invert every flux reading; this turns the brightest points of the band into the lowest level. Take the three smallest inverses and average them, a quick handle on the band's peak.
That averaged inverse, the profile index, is 0.0703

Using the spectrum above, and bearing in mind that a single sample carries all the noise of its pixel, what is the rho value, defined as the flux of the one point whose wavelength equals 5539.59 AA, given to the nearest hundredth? 14.67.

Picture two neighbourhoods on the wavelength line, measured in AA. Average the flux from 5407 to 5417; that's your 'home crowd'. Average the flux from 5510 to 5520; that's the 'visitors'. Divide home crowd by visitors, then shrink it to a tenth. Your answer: 0.099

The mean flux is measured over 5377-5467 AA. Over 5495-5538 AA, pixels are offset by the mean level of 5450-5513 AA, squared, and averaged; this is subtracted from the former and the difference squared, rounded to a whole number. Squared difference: 191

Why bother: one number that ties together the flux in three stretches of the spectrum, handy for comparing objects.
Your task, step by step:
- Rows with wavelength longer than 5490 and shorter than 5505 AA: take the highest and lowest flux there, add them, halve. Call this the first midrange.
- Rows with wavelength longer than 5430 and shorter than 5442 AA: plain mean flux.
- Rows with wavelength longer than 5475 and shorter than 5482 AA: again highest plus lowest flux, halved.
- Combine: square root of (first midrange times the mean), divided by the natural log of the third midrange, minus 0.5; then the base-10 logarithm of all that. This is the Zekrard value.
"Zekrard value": 0.694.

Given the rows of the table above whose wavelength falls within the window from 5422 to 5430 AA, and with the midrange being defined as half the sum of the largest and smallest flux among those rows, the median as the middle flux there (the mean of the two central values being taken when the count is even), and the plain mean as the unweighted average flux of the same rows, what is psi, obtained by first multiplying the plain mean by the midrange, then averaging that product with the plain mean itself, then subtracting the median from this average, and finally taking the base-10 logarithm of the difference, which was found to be 1.95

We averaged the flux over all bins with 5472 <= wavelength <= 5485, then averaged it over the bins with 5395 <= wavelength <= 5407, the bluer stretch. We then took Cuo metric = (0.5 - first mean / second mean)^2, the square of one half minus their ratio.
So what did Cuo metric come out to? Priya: 0.289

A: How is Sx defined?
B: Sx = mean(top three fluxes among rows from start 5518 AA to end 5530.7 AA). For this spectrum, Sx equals 14.6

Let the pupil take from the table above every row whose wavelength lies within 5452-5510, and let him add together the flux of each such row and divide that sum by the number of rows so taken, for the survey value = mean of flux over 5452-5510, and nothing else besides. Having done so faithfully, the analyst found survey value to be 14.1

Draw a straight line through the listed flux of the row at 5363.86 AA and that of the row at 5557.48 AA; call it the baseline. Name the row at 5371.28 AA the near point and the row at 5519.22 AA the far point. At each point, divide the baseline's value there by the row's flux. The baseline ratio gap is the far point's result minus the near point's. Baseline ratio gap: -0.127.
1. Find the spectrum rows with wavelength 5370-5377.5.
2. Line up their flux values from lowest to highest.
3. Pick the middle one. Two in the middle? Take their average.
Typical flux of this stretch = 14.6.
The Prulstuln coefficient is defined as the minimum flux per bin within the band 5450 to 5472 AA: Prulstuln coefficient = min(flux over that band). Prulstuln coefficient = 12.66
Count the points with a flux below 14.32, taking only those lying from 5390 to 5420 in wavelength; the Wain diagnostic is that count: 10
